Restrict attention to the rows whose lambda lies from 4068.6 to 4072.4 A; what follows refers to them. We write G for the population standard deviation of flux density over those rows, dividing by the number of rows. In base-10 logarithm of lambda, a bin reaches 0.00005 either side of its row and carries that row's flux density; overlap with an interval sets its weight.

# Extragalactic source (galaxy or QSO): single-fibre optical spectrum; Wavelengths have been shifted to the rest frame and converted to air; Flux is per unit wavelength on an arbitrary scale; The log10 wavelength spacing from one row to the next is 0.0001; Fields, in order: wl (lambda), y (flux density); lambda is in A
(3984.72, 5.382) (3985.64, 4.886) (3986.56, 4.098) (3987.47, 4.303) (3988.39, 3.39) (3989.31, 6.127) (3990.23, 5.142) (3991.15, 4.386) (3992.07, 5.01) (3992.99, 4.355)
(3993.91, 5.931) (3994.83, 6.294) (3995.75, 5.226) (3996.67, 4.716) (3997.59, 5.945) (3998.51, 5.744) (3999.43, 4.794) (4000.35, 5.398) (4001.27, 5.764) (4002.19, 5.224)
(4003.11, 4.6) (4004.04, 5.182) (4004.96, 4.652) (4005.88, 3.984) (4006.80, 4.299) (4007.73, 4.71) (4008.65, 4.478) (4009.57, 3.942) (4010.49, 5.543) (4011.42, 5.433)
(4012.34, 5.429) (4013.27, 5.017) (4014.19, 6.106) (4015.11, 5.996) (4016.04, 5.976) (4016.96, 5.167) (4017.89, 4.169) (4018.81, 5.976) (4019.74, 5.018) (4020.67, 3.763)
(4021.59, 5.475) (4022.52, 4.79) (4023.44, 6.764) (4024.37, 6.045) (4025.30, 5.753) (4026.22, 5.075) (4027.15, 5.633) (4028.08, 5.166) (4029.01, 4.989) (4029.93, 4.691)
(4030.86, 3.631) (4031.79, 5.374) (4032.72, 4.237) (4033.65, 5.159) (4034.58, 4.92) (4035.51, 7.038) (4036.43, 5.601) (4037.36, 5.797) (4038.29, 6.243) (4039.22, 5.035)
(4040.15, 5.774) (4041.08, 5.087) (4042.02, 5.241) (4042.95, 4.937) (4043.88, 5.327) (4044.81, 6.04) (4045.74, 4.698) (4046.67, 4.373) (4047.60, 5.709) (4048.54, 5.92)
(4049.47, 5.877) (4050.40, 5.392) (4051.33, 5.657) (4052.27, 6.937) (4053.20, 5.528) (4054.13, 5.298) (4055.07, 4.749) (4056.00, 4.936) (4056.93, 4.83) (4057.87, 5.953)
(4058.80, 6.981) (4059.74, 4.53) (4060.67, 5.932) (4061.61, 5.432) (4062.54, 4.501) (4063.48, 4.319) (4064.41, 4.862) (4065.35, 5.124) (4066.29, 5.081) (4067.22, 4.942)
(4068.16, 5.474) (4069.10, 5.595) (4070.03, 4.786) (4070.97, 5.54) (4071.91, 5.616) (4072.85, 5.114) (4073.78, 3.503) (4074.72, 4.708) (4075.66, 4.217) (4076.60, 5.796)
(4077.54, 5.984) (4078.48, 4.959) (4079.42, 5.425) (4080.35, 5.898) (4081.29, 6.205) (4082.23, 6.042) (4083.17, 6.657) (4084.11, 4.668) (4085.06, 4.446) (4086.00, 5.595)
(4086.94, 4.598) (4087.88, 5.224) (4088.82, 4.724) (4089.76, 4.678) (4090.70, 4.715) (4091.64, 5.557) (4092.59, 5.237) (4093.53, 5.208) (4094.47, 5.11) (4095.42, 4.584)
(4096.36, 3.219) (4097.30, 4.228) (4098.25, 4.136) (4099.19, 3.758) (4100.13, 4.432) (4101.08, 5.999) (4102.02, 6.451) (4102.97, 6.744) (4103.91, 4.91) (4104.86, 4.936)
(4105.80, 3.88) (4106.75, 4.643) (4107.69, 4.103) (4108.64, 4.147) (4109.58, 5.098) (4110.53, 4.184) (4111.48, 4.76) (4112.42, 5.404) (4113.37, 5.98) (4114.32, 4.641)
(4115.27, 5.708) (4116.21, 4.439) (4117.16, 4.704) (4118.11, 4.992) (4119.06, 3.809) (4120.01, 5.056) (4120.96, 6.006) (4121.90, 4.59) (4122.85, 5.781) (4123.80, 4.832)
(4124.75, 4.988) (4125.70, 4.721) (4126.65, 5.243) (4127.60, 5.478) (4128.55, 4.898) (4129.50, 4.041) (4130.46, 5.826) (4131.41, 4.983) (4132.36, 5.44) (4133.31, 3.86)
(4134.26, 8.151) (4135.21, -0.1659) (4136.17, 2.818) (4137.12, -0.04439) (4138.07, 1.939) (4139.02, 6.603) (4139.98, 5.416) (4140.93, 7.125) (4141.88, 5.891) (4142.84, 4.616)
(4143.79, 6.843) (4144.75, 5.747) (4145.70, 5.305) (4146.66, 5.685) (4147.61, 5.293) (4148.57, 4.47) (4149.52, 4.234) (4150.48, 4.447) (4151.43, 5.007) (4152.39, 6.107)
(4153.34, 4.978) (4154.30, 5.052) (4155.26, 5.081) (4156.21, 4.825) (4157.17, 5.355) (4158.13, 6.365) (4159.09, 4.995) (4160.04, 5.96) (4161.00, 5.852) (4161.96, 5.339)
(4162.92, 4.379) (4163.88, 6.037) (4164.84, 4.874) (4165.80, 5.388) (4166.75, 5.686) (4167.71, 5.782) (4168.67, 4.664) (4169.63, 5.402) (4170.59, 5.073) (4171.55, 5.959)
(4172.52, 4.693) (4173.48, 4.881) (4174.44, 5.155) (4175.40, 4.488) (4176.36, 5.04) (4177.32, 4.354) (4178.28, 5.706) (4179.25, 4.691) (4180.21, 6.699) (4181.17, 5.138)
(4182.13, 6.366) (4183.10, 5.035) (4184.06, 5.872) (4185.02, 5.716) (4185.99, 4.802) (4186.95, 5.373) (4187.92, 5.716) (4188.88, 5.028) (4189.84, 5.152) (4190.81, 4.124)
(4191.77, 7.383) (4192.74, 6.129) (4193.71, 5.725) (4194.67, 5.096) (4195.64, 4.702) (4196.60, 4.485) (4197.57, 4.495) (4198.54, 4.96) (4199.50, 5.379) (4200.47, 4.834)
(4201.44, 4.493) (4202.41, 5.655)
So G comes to 0.35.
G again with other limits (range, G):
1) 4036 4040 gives 0.43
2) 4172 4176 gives 0.25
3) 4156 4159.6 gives 0.60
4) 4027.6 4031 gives 0.60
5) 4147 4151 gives 0.40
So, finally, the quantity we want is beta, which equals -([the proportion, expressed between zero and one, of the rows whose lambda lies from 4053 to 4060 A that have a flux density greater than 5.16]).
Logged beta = -0.50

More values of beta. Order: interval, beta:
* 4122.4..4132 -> -0.40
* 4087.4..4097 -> -0.40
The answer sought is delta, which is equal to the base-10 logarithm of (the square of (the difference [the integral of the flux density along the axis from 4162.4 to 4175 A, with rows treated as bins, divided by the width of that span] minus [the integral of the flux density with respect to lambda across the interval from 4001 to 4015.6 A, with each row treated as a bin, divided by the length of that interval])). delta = -1.4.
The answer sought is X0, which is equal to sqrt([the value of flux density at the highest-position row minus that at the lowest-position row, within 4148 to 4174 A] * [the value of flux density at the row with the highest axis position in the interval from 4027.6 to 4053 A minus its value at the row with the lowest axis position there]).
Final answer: 0.9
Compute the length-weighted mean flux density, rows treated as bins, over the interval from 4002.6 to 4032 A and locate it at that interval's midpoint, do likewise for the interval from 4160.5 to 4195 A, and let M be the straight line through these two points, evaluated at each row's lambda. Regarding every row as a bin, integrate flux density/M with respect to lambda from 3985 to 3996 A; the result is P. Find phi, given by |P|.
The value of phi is 10.8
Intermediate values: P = 10.8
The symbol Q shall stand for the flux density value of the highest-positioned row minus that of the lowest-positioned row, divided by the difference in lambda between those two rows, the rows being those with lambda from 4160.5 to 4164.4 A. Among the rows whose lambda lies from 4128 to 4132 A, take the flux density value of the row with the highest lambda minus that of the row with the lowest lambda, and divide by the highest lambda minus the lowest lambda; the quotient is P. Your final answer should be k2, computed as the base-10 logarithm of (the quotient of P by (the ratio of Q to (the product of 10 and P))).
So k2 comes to -0.9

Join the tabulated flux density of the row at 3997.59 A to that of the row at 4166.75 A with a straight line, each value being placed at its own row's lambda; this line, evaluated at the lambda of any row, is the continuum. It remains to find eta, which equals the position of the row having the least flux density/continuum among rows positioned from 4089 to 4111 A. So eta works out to 4096.36 A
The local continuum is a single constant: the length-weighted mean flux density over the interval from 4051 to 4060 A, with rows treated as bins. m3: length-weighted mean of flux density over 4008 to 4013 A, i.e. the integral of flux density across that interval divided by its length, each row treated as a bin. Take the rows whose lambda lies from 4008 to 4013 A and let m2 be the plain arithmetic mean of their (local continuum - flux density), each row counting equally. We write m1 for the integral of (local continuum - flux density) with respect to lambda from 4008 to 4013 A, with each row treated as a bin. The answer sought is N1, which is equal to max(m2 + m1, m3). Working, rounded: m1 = 3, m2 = 0.59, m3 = 5.0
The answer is 5.0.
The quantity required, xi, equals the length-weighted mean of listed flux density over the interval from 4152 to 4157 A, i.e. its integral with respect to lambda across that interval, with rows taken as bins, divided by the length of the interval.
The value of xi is 5.21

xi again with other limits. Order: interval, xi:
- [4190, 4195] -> 5.67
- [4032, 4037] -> 5.40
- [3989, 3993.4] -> 4.97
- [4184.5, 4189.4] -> 5.33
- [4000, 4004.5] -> 5.23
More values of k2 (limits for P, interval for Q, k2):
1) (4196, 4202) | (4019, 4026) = -3.7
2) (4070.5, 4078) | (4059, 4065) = -0.2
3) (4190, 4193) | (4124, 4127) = 1.9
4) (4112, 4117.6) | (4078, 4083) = -0.1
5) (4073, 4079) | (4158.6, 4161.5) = 0.3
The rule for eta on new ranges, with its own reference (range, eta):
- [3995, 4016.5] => 4009.57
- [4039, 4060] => 4046.67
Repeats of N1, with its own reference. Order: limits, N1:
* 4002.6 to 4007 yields 5.4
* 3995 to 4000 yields 5.3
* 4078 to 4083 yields 5.8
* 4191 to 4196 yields 5.7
